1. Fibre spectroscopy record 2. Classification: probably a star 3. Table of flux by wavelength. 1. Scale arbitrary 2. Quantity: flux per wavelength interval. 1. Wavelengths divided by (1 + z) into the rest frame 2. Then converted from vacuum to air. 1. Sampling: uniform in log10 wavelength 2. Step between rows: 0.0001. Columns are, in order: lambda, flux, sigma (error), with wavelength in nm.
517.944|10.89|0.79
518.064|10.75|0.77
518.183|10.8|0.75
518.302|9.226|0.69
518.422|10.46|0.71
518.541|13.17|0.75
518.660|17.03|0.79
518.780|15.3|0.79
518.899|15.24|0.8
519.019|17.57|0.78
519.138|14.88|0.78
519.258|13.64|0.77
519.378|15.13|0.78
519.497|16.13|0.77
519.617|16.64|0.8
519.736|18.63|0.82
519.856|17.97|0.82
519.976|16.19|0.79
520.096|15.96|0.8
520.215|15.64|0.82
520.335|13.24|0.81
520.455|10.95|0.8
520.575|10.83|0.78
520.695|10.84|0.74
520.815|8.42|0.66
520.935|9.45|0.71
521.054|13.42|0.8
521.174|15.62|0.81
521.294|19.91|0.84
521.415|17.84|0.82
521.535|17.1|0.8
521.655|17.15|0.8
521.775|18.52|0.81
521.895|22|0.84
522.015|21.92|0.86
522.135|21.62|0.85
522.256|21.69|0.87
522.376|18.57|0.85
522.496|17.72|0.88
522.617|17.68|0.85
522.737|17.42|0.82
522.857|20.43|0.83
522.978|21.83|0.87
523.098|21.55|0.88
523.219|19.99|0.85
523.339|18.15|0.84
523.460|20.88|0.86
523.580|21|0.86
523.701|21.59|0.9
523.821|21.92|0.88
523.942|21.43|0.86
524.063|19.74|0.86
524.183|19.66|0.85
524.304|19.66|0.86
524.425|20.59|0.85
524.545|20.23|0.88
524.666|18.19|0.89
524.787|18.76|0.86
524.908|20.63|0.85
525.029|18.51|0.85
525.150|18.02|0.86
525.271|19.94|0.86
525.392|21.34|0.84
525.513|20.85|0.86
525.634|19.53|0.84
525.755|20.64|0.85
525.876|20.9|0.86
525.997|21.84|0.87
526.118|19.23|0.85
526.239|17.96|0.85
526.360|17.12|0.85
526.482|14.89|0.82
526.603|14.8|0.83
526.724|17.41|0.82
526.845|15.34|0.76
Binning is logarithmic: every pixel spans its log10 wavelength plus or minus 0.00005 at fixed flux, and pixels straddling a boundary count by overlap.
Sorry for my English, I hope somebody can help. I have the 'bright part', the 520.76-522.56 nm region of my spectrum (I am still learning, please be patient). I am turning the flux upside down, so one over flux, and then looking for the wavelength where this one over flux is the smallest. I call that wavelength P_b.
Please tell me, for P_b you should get 521.895 nm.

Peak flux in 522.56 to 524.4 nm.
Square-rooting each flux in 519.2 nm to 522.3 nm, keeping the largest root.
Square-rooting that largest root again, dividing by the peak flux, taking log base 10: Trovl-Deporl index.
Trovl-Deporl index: -1.01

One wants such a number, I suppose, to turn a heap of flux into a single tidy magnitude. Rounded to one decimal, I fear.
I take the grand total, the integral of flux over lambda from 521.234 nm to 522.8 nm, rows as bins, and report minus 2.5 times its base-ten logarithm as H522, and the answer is -3.7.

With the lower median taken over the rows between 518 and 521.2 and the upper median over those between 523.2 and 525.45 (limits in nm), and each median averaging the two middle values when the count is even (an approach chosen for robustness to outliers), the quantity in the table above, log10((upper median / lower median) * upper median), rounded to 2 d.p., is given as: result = 1.43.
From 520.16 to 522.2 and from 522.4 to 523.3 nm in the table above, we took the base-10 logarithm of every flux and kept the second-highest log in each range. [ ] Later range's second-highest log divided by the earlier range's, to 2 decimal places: 0.99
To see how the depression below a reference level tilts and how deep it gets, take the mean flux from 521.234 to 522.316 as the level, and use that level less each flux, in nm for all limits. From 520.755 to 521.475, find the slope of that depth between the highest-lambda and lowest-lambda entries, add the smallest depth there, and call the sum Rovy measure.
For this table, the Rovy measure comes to -15.9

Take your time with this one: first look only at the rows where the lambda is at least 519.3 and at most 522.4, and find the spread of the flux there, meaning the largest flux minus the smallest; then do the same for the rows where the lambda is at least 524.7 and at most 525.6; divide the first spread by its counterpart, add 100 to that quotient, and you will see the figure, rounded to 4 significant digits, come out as 104.1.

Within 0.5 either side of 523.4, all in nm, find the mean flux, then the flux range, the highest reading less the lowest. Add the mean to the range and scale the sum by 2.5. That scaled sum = 61.6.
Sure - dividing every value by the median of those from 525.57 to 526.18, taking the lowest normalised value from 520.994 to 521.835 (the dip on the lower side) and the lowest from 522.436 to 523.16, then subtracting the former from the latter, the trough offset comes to 0.19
